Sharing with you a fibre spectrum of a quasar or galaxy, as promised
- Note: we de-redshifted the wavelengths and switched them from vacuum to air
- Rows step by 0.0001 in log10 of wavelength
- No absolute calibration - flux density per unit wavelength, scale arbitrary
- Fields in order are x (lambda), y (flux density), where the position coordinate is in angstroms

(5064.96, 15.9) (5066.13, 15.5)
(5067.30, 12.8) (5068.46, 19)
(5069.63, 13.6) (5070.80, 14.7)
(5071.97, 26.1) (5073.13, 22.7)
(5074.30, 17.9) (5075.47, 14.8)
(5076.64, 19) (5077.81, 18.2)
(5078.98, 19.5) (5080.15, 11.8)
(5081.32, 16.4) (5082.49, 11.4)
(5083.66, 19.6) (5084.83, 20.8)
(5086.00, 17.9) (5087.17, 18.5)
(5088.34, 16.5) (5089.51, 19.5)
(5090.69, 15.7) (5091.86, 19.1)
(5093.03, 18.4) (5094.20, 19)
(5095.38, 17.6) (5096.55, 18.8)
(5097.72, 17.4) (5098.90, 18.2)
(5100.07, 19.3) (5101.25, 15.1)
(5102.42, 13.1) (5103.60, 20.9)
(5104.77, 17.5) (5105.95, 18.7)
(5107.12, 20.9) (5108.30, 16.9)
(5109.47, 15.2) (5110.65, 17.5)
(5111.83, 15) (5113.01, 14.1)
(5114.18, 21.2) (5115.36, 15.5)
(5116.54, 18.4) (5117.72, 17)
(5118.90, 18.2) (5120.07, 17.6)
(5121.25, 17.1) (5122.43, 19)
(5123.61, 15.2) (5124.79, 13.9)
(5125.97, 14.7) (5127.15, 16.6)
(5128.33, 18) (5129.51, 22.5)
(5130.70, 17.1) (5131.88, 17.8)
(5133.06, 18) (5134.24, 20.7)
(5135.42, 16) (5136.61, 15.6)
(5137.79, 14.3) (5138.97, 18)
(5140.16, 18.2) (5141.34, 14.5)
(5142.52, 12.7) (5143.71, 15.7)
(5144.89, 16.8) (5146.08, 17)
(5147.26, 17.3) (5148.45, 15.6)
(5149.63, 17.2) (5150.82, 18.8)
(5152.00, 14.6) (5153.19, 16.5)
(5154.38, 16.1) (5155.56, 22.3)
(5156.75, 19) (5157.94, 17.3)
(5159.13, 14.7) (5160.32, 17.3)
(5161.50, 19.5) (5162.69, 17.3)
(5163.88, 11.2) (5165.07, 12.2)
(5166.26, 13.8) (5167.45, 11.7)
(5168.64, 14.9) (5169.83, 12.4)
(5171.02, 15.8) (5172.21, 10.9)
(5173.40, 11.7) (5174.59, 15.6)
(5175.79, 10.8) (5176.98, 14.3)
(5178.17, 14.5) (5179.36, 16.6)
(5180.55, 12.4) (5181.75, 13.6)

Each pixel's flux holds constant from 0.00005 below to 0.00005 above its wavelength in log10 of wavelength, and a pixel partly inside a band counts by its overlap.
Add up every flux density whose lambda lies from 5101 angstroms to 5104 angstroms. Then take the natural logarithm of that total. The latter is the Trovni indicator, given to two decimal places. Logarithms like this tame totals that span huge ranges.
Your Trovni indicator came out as 3.89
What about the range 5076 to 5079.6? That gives 4.04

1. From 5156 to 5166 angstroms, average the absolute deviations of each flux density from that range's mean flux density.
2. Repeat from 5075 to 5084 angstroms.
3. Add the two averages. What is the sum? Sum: 5.3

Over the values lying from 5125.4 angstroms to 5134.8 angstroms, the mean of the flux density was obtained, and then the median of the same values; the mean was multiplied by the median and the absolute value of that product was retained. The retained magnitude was 325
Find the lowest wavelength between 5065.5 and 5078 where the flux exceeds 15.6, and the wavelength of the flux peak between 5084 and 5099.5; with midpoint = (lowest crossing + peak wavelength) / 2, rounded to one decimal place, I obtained 5076.6 angstroms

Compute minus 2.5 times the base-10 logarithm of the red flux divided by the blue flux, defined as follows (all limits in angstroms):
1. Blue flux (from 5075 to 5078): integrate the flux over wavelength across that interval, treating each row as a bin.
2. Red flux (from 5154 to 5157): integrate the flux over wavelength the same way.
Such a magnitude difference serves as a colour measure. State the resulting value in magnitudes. -0.12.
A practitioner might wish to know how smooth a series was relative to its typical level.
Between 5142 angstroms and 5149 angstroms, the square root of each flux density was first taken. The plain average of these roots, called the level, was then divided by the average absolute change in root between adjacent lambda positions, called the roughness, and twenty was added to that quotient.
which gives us 45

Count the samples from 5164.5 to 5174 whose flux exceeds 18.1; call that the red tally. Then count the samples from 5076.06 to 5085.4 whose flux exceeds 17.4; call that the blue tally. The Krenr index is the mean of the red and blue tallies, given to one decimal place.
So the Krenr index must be 2.5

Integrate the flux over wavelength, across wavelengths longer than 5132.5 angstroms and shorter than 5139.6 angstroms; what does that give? 121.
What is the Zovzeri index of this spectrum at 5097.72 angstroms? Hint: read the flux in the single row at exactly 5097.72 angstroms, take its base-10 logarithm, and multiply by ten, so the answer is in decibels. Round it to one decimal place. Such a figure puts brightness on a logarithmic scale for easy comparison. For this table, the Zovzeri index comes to 12.4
